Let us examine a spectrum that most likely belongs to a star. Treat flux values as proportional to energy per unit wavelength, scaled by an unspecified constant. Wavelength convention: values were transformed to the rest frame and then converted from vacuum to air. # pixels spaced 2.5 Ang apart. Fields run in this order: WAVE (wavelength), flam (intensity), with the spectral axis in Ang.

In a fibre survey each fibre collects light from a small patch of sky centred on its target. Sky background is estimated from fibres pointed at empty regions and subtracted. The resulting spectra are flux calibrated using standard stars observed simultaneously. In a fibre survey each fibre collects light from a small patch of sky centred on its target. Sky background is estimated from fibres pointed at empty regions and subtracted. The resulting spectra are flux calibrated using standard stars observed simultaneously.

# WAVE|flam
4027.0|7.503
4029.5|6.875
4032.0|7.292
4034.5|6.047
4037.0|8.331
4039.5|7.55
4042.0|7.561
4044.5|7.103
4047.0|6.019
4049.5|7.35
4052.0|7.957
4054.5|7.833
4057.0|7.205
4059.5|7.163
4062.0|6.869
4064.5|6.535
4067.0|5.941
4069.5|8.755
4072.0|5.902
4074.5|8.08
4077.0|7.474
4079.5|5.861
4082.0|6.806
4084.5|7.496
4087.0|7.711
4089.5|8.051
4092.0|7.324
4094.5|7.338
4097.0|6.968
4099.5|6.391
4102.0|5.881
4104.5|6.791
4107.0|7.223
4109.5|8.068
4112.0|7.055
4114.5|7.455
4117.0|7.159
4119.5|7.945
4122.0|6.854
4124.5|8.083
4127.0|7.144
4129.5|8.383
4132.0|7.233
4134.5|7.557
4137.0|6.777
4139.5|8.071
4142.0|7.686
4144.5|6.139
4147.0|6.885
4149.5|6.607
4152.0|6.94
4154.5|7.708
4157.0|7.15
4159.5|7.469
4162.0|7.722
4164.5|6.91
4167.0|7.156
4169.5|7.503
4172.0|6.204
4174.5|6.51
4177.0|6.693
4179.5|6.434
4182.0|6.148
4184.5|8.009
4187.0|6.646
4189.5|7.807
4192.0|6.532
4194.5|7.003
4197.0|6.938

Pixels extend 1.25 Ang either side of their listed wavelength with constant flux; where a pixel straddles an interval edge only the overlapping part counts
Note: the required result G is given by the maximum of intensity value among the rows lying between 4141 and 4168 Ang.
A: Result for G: 7.722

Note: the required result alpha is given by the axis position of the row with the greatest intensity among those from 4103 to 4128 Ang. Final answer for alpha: 4124.5 Ang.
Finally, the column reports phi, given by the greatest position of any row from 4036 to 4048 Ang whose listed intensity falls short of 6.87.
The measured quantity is 4047.0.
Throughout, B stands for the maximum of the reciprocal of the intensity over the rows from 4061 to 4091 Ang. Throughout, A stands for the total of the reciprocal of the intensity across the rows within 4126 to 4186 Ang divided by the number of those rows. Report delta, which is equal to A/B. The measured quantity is 0.829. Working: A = 0.141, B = 0.171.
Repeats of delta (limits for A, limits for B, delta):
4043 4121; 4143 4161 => 0.868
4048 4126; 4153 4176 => 0.869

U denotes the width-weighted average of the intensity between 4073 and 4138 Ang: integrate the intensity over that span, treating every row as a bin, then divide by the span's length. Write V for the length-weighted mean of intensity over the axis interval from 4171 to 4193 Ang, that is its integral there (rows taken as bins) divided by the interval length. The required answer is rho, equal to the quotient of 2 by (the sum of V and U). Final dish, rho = 0.1423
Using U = 7.27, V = 6.79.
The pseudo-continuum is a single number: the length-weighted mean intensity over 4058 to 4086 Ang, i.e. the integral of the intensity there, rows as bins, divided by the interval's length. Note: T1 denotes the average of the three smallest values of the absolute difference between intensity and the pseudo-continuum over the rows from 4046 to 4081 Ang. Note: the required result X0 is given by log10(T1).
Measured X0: -0.78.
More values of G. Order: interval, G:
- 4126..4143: 8.383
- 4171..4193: 8.009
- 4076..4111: 8.068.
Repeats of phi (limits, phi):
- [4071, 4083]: 4082.0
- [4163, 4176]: 4174.5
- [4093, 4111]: 4104.5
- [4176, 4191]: 4187.0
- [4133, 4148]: 4144.5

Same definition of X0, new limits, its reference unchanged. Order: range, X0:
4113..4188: -1.07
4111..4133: -0.94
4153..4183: -0.88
